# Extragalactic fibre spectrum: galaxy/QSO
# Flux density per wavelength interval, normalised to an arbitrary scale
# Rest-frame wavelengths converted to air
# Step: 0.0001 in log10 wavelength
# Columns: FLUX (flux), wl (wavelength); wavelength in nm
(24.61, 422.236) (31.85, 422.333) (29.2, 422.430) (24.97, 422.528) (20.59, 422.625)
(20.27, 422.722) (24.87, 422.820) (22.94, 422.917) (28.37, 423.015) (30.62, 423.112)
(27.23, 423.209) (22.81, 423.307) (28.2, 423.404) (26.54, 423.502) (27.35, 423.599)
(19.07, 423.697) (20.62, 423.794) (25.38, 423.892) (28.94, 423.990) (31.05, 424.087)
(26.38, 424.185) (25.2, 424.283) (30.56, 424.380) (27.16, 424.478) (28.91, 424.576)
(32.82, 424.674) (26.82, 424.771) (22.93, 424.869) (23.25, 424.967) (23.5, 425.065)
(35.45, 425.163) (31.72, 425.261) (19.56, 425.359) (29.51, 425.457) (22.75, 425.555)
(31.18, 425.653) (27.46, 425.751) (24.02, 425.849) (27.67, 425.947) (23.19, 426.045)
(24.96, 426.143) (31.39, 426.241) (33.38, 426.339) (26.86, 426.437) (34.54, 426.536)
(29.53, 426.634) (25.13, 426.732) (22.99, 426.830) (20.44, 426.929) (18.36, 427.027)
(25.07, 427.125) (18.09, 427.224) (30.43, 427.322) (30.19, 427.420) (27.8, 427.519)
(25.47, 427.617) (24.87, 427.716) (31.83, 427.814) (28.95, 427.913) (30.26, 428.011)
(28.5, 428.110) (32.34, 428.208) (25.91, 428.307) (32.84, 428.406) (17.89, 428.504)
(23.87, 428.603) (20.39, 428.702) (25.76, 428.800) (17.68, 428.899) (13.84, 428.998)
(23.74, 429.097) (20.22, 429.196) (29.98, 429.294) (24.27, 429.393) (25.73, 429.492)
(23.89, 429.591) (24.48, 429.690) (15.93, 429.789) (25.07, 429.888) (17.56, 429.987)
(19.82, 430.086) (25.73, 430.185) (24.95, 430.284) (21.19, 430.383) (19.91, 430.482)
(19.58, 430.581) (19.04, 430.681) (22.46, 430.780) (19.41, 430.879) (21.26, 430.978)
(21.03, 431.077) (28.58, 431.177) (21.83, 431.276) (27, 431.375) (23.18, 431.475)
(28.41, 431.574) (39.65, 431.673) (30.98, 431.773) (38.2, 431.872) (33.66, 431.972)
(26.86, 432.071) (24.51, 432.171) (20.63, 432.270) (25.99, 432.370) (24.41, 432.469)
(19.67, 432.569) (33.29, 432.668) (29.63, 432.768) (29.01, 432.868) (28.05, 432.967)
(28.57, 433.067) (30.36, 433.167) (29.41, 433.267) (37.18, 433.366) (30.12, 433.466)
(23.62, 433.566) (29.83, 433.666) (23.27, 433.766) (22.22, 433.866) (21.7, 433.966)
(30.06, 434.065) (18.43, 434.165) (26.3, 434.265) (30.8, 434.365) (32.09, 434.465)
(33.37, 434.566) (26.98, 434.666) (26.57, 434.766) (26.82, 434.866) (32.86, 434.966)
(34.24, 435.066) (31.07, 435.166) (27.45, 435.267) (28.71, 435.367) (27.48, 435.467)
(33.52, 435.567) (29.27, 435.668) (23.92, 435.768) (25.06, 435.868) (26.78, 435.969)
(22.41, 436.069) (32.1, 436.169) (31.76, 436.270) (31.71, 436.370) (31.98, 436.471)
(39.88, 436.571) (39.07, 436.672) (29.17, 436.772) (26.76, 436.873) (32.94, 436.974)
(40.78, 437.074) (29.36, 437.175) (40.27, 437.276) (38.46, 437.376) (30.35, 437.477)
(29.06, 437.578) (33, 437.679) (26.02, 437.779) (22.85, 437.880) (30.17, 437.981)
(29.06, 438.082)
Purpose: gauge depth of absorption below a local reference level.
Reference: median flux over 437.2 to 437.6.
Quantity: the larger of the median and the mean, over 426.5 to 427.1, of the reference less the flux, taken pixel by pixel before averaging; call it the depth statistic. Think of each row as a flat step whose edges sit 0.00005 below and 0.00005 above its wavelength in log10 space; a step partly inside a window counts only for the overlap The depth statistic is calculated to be 10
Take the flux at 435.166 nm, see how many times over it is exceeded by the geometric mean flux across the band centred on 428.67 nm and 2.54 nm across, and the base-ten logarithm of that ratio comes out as -0.10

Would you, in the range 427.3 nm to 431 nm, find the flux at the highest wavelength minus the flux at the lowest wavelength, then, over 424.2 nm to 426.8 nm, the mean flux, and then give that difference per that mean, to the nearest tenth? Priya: -0.3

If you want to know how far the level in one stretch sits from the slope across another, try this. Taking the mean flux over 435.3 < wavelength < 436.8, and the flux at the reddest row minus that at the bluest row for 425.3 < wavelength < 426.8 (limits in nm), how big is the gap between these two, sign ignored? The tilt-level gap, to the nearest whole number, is 25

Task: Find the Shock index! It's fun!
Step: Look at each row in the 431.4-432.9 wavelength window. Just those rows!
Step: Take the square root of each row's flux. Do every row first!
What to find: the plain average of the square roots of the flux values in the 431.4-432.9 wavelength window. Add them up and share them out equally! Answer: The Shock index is 5.3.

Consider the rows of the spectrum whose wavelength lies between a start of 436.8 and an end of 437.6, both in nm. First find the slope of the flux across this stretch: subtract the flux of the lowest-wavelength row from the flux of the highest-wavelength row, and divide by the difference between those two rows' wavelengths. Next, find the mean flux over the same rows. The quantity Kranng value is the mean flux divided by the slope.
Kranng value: 10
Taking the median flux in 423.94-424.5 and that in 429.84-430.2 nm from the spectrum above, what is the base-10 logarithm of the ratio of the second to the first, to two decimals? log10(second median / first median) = -0.10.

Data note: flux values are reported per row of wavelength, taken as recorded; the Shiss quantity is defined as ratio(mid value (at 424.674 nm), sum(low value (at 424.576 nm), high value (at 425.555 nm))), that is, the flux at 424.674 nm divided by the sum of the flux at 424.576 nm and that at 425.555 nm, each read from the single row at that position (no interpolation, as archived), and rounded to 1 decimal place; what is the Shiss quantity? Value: 0.6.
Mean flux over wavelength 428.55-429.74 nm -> 22.8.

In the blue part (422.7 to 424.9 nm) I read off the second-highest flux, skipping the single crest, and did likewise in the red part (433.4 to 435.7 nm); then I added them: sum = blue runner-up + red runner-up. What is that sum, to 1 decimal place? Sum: 64.6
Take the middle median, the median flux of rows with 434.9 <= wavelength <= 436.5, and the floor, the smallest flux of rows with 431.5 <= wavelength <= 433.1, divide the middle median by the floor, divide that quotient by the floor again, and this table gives 0.078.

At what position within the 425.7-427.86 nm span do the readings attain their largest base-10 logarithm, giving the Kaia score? 426.536 nm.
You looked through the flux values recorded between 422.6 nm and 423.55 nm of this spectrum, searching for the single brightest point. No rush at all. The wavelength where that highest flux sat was 423.112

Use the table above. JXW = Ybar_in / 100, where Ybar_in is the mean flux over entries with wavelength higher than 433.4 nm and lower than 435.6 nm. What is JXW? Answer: 0.28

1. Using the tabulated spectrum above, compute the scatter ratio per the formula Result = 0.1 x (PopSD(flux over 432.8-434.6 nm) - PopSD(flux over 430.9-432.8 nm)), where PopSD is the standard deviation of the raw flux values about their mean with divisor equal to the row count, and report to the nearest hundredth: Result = -0.12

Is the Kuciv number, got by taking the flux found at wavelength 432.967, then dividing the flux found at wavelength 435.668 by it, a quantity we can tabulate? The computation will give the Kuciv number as 1.0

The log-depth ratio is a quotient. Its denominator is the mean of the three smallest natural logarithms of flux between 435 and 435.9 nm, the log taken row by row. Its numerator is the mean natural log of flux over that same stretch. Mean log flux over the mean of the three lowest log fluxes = 1.04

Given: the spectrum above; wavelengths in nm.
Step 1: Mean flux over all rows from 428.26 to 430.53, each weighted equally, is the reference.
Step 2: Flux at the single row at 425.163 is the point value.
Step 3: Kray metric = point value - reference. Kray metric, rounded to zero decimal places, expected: 13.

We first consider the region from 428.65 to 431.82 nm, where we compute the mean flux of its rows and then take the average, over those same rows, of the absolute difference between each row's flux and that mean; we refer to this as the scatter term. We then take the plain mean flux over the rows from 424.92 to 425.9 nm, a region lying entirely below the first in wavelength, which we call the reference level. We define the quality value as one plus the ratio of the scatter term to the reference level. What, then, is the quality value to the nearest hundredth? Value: 1.14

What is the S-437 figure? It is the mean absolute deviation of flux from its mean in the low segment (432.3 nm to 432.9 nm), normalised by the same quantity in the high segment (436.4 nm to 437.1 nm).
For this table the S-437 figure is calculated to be 0.77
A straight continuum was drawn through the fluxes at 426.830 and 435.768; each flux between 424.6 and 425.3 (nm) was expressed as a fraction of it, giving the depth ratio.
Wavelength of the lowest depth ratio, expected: 424.869 nm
